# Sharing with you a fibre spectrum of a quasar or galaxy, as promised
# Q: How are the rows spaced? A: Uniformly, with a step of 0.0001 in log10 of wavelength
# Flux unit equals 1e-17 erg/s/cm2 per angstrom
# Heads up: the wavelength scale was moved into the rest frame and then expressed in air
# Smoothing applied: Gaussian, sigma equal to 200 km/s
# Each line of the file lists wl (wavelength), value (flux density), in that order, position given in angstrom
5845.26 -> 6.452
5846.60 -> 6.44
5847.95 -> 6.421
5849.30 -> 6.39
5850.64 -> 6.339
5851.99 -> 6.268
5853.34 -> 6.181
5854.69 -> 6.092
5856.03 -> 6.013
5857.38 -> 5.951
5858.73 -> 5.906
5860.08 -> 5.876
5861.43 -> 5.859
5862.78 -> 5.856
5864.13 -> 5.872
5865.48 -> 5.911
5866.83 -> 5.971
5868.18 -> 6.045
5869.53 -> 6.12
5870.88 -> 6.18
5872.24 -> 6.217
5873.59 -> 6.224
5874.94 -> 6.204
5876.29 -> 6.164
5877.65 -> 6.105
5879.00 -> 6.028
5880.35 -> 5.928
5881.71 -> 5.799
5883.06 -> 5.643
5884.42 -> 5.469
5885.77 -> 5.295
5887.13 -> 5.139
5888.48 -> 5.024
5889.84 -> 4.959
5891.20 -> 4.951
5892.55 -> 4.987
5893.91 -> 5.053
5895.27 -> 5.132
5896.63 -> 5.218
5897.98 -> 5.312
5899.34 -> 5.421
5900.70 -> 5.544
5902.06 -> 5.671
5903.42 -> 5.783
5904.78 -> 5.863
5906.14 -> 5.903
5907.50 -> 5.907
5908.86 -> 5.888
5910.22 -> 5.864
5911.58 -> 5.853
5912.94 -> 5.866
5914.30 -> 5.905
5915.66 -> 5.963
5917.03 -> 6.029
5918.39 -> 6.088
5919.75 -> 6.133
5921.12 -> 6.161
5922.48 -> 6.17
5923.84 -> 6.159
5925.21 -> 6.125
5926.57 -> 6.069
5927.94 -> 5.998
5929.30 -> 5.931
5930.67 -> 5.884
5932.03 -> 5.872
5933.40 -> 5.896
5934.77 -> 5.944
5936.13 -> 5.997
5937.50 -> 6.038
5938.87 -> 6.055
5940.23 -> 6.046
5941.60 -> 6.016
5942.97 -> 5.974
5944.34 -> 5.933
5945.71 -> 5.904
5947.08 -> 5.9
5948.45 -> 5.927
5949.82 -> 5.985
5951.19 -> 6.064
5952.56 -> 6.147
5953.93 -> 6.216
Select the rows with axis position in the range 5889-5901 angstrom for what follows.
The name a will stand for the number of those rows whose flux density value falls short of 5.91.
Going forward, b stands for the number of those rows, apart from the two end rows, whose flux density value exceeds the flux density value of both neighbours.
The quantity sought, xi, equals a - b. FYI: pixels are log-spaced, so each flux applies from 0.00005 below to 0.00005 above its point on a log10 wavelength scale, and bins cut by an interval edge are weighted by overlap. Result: 9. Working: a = 9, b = 0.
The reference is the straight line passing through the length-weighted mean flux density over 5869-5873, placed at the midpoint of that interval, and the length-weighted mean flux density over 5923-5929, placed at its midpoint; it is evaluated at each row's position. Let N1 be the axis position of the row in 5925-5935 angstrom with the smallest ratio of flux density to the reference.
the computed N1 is 5932.03 angstrom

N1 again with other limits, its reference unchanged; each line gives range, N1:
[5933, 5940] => 5933.40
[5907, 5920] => 5911.58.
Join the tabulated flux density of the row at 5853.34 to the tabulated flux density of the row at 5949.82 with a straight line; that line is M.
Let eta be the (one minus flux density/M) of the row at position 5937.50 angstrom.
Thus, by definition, -0.005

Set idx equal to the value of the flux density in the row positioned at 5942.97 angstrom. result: 5.974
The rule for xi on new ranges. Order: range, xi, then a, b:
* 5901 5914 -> 8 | 9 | 1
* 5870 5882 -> 0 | 1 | 1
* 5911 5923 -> 3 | 3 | 0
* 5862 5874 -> 2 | 2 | 0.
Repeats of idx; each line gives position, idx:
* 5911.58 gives 5.853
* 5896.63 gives 5.218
